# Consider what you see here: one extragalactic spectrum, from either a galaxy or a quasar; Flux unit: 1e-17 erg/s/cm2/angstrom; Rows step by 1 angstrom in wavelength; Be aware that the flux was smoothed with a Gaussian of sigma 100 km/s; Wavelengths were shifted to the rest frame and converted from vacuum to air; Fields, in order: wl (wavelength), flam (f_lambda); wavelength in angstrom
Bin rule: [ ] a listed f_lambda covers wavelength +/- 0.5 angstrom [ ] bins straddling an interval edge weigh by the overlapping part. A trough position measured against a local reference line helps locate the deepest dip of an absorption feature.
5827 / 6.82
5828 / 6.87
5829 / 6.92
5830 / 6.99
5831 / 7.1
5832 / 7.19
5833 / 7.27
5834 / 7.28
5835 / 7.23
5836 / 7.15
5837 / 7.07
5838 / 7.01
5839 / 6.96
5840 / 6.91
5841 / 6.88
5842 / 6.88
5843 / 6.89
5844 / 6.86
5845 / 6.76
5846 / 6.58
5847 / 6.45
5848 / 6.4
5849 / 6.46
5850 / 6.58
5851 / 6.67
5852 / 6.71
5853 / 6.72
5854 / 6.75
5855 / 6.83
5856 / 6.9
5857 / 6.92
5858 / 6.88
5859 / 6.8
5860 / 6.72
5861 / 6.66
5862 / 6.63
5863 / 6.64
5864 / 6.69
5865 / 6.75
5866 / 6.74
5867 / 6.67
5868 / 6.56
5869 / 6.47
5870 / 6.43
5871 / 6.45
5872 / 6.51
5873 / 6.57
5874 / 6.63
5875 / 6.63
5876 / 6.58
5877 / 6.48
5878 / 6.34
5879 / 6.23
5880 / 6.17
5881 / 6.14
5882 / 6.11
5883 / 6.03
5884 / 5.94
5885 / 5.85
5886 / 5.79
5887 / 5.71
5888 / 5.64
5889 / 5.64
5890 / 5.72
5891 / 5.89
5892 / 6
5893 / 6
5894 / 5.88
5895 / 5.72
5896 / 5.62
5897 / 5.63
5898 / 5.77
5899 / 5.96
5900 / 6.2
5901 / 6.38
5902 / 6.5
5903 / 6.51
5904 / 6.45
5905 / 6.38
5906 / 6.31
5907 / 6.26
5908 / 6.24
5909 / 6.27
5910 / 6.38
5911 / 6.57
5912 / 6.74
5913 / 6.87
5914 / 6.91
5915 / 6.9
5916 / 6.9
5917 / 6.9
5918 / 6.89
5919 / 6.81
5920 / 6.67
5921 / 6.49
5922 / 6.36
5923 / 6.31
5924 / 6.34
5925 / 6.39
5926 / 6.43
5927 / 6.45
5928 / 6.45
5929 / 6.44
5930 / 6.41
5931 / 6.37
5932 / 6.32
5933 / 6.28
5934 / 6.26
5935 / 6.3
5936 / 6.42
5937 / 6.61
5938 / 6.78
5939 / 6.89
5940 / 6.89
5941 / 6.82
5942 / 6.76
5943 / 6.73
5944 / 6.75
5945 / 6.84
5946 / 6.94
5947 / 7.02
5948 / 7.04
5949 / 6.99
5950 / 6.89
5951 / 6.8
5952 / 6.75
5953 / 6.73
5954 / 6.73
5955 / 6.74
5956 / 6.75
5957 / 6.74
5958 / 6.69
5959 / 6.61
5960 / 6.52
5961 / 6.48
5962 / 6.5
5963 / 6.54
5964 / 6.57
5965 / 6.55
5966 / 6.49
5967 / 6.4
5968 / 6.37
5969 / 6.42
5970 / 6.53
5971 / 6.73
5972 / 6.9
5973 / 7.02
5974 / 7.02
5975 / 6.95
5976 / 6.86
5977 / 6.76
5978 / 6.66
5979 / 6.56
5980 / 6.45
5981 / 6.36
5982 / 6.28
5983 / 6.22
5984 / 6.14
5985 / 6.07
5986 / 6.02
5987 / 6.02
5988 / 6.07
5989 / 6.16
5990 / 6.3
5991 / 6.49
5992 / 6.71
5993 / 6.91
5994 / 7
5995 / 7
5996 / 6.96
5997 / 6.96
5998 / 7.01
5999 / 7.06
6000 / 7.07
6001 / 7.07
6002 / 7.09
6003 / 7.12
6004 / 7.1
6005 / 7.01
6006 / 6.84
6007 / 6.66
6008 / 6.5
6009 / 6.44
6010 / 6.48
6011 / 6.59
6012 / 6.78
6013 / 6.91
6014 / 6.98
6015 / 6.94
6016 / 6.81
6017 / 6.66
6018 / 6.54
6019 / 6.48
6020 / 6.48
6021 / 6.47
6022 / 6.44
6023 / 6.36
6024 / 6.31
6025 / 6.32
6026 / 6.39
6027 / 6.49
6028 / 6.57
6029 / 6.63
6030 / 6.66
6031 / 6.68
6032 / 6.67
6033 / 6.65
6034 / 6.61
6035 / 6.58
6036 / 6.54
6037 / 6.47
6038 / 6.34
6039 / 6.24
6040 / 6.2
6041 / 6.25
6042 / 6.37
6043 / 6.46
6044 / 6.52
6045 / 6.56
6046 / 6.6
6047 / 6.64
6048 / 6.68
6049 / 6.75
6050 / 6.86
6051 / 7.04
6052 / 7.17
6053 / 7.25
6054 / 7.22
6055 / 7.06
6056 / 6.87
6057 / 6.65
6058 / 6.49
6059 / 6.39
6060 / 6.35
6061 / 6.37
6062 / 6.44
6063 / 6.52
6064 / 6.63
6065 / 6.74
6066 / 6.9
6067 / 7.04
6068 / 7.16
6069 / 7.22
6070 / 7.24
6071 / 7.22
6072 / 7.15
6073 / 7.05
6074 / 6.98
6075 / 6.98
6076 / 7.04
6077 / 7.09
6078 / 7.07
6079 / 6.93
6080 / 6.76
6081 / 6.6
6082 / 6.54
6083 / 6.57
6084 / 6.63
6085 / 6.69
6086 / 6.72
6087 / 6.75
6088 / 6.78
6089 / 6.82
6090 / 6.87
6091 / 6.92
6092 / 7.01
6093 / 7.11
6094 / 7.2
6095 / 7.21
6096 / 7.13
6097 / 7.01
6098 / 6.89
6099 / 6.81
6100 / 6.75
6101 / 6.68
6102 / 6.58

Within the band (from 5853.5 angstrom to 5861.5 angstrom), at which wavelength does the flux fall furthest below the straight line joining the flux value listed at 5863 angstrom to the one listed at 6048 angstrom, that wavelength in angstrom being 5861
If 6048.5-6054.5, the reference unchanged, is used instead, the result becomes 6049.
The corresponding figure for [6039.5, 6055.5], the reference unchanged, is 6040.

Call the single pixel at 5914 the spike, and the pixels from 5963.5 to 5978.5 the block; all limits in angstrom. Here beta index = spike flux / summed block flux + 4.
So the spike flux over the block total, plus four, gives 4.07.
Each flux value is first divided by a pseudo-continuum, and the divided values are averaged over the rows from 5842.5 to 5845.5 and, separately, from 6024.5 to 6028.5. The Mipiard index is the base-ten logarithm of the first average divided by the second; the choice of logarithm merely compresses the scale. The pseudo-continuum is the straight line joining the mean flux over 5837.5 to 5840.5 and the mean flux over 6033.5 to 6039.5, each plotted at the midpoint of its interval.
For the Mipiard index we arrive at 0.00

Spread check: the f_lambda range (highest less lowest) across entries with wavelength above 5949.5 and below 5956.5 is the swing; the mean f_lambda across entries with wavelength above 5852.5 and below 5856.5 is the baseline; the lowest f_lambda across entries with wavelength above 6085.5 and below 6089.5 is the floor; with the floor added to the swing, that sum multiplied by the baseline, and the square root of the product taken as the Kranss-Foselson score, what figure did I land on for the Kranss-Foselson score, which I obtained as 6.84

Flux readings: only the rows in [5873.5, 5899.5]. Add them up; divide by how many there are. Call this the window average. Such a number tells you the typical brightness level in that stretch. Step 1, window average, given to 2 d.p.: 6.00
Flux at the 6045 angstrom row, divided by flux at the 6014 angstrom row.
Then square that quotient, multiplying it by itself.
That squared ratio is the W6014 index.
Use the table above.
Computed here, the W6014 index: 0.88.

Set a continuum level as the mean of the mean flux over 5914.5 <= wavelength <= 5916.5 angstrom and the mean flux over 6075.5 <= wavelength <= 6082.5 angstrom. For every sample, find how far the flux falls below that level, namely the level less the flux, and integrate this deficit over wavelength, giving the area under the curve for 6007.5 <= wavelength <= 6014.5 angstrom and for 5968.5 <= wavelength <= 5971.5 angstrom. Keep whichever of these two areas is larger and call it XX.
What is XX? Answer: 1.5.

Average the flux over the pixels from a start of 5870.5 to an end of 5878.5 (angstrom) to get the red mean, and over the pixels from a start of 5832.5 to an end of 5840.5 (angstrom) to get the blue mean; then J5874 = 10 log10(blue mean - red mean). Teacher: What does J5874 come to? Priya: -2.3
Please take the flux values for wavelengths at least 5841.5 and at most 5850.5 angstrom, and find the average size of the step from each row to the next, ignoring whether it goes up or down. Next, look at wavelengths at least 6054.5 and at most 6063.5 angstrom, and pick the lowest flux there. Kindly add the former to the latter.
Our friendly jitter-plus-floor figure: 6.4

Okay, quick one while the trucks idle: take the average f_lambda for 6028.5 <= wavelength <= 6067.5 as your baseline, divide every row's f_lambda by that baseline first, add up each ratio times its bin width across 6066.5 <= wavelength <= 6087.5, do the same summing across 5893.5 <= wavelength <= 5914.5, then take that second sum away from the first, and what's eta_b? 2.1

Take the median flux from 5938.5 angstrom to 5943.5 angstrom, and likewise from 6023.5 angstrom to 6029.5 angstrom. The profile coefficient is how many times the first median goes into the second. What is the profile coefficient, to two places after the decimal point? 0.94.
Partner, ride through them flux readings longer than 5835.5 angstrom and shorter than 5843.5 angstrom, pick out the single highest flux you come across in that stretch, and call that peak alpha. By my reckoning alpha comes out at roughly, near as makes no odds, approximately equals 7.15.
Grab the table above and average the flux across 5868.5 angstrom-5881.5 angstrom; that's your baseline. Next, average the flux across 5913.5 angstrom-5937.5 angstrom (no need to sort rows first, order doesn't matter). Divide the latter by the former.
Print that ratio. 1.01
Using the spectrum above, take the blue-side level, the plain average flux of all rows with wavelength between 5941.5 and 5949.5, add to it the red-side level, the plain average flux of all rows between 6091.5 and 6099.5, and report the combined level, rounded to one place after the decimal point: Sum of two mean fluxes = 13.9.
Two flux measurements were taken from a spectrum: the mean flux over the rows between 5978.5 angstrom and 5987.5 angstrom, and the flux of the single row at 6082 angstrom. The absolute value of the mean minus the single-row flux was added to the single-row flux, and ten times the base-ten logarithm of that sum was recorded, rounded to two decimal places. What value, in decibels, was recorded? 8.35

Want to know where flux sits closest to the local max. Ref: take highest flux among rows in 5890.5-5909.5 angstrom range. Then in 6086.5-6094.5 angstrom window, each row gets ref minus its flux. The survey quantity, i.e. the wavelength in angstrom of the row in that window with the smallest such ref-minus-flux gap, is 6094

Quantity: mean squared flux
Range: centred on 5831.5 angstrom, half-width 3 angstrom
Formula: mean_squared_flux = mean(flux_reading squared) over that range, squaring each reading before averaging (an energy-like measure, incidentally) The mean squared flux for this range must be 50.8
